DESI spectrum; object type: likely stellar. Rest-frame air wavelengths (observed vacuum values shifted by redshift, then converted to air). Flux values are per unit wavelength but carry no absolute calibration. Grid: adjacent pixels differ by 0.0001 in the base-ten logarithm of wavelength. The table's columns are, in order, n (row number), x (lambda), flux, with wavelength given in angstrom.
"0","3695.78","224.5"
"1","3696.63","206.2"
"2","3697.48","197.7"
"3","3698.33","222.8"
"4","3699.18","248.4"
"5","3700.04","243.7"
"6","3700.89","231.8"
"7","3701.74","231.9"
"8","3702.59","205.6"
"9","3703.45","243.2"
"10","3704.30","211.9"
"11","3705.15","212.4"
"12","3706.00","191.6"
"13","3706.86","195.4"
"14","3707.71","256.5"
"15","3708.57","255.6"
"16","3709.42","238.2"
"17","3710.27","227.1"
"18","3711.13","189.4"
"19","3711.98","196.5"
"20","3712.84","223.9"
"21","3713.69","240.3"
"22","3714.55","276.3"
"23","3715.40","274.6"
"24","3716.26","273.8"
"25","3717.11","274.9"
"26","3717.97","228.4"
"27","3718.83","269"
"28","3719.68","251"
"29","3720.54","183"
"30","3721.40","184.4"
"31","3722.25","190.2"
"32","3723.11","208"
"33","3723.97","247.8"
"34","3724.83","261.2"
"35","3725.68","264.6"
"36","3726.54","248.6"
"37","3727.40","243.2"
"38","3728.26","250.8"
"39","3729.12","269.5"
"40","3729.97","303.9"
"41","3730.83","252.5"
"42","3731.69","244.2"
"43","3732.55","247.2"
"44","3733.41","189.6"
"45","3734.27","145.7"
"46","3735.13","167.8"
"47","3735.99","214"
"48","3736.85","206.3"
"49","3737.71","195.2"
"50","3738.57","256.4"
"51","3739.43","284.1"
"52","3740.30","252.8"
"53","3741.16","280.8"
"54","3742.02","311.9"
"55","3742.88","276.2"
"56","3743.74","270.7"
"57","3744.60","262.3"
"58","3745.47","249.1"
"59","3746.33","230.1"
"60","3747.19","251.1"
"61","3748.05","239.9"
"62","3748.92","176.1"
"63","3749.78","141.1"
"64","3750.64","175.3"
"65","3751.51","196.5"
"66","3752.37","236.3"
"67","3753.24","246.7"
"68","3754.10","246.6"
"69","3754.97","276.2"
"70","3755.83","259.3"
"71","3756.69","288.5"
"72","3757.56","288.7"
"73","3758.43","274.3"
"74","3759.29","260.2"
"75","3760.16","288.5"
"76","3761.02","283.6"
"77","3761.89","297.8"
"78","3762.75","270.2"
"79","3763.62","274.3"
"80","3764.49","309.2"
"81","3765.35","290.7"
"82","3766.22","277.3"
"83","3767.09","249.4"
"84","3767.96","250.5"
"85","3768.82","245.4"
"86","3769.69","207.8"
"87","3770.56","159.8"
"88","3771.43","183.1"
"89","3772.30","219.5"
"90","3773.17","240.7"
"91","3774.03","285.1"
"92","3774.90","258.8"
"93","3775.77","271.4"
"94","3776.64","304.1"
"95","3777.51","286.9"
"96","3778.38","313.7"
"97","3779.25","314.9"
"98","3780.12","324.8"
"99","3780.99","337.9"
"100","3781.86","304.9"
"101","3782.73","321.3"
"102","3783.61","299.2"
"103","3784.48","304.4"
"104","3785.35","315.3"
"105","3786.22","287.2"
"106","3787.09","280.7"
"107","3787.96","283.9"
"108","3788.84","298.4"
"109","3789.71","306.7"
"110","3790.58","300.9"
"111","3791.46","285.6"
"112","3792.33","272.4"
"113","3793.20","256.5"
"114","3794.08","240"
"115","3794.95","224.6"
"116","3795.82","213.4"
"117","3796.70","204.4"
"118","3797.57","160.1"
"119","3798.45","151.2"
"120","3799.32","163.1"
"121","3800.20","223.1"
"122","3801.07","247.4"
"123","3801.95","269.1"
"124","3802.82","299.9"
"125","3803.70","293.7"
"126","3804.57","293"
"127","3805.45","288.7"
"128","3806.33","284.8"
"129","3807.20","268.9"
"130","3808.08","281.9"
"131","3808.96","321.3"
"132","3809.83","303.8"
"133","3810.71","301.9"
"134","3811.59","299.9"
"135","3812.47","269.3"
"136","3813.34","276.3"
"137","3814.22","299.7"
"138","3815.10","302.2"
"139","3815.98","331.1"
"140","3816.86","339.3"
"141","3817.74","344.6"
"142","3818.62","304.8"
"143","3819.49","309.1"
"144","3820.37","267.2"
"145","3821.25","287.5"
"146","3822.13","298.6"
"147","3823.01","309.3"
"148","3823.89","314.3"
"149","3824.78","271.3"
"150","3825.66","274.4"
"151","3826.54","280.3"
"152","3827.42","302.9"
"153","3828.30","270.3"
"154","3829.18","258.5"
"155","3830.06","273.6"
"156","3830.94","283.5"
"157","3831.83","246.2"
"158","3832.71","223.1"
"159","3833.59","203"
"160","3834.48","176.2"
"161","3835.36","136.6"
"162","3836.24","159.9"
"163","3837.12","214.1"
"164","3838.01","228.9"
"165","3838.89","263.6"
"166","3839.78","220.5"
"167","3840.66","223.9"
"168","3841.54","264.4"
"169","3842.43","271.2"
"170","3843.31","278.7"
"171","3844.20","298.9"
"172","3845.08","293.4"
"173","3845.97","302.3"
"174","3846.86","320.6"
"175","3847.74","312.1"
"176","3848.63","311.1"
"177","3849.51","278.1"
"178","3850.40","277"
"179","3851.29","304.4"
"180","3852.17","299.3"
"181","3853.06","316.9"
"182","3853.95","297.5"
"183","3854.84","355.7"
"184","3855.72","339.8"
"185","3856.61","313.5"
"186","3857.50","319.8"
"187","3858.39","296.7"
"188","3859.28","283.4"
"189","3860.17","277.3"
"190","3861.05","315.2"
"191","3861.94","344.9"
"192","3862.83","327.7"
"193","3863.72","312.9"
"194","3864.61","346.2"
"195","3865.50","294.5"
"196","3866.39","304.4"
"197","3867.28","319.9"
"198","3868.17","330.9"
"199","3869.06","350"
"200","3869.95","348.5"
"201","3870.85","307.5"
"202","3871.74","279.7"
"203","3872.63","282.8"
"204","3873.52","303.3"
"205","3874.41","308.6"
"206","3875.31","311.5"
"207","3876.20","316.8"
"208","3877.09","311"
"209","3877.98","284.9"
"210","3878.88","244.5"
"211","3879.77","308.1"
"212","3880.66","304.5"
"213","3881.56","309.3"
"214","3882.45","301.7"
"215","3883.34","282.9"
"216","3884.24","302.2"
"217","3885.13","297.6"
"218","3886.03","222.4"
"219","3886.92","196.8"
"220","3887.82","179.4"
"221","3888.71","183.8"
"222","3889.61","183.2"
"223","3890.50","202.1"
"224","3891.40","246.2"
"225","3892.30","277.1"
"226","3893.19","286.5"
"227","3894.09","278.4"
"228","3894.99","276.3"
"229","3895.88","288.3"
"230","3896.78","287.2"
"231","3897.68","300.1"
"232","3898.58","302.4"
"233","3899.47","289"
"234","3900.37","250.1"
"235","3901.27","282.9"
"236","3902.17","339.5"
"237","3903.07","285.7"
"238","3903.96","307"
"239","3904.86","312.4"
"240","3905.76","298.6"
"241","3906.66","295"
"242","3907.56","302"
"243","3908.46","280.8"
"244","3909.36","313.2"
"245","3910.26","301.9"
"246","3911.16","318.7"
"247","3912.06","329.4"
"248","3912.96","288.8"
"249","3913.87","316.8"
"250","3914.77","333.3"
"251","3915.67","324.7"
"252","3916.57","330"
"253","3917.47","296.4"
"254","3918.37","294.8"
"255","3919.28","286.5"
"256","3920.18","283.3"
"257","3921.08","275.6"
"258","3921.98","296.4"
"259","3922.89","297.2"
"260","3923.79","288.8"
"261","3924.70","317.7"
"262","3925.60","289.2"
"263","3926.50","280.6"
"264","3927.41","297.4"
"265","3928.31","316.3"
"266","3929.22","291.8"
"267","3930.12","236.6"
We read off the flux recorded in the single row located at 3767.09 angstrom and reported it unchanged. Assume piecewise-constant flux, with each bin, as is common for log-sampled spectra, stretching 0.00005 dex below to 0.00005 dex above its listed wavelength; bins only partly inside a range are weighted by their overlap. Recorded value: 249.4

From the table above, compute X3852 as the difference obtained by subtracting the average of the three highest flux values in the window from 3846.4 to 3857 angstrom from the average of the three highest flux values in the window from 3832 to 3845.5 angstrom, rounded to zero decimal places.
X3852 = -48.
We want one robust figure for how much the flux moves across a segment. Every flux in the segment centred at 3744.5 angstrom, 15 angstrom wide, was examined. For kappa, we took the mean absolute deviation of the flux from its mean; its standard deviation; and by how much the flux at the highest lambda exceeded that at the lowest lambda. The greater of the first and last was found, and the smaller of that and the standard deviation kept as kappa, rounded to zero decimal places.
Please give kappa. 37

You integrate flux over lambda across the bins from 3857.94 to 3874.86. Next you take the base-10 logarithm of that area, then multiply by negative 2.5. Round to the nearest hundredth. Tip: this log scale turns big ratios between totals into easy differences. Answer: -9.31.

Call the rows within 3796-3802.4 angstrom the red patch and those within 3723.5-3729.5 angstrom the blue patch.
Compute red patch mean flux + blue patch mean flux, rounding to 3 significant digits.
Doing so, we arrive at 458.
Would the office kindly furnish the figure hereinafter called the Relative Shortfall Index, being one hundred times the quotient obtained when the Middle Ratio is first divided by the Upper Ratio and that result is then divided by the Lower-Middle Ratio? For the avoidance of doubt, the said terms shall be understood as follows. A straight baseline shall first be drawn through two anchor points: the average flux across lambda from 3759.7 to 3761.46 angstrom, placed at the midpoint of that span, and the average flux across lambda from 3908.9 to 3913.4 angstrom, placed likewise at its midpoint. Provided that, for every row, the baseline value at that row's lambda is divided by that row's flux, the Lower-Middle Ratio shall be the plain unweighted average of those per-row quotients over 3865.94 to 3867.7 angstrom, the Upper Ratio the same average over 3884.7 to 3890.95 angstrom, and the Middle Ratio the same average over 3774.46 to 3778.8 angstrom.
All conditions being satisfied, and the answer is 69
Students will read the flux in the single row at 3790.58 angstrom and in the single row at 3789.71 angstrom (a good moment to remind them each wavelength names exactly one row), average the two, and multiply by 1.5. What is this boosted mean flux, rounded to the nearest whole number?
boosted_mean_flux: 456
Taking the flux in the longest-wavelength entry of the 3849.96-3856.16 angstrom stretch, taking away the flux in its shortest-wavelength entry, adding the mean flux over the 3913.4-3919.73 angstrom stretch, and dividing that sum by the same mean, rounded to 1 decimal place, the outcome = 1.2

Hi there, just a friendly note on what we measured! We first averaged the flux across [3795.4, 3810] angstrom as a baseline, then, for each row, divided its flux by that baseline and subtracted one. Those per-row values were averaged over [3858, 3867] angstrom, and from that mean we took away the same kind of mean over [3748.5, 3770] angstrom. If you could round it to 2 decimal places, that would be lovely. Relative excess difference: 0.23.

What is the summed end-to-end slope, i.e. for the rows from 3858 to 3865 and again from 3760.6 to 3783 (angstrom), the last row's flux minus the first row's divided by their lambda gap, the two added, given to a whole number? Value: 10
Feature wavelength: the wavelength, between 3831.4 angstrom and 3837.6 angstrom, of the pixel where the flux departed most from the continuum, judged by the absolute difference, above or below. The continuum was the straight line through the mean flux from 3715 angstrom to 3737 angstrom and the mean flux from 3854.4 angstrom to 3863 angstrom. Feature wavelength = 3835.36 angstrom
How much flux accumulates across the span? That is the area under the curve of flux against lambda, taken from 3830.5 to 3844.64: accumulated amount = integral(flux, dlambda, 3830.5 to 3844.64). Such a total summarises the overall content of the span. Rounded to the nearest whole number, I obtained 3263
